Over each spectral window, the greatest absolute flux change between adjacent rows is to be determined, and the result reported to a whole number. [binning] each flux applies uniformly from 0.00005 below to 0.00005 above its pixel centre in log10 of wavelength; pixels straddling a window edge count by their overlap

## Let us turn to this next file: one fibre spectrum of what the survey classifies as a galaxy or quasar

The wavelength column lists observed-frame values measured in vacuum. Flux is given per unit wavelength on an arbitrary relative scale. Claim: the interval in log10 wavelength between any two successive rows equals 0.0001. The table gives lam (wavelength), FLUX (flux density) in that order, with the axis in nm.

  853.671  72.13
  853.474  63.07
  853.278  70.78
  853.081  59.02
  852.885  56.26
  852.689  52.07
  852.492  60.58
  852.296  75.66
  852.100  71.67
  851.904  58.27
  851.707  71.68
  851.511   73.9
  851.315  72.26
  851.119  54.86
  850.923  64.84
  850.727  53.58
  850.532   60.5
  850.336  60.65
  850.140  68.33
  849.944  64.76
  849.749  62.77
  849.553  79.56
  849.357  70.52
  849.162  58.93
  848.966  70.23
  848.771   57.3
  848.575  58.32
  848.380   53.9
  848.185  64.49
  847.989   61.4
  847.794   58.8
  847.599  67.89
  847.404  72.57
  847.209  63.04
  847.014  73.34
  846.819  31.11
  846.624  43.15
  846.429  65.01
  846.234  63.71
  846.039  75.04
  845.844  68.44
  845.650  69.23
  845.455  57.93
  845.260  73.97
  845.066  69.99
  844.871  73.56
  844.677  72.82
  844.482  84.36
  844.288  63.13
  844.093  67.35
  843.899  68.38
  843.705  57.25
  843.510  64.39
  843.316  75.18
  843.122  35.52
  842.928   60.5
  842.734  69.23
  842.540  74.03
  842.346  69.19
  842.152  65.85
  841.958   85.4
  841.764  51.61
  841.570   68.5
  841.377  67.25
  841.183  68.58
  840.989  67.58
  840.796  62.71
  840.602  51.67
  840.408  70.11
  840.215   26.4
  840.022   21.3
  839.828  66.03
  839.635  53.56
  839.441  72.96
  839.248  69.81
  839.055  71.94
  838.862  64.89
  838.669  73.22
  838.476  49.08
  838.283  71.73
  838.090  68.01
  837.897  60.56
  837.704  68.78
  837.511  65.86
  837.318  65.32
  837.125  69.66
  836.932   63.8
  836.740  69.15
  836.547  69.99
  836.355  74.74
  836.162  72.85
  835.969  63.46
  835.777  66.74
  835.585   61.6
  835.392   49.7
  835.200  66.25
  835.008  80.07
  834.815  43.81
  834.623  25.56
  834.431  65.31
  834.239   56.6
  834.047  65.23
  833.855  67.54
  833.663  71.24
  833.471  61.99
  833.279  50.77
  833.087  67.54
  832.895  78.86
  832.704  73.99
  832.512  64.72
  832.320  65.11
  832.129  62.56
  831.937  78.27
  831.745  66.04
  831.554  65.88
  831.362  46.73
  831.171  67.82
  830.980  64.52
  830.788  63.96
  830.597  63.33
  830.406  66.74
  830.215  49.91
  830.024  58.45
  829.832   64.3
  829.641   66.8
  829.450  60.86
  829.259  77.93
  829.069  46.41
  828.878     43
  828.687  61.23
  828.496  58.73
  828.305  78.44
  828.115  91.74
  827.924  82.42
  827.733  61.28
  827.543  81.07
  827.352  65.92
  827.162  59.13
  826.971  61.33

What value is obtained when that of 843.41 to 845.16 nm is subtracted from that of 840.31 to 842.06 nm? 13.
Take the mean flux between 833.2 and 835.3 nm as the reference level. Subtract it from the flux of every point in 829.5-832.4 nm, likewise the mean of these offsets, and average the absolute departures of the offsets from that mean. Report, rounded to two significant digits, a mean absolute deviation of 4.8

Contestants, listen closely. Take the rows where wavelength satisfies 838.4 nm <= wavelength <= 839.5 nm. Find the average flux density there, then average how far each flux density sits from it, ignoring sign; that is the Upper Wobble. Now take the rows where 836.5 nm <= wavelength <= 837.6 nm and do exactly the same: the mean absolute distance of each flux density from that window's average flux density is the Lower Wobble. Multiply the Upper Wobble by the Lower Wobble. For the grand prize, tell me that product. 15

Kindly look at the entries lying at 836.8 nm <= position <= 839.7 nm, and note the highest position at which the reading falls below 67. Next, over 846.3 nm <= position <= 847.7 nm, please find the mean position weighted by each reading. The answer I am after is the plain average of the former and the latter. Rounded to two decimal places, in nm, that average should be 843.35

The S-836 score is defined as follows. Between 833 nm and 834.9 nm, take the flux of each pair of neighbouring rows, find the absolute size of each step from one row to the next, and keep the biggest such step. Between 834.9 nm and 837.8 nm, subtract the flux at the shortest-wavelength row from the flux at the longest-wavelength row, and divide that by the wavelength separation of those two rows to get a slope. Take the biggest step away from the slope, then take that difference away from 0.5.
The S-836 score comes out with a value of 44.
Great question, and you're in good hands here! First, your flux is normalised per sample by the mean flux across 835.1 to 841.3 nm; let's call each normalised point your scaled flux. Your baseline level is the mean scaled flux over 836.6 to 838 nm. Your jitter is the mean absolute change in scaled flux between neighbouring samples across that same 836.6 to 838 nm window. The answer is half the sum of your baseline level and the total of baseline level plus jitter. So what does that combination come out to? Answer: 1.09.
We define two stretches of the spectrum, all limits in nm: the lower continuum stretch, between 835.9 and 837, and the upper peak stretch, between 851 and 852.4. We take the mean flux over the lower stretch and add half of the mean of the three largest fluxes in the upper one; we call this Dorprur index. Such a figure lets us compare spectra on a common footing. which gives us 106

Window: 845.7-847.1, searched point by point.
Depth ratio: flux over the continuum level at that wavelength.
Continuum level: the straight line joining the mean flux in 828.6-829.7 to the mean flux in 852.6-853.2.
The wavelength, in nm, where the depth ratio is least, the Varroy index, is 846.819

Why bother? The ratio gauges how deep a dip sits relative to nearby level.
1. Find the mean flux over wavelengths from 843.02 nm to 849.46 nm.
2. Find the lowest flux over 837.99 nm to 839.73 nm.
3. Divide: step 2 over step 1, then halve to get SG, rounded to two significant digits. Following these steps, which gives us 0.38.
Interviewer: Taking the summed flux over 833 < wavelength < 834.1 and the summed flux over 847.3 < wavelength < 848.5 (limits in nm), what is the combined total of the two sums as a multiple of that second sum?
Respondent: 2.01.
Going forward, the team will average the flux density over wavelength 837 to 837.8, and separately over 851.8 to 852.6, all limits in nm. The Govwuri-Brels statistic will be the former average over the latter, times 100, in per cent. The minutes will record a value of 101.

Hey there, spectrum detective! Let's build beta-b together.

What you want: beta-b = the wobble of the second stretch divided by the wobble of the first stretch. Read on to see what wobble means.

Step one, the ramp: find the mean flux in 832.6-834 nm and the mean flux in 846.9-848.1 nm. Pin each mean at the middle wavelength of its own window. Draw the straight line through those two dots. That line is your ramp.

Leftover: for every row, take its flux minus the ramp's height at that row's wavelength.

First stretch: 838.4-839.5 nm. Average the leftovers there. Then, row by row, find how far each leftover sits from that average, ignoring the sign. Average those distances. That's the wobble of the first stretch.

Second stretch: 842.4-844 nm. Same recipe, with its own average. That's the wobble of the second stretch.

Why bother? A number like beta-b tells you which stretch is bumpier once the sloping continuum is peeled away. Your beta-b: 1.3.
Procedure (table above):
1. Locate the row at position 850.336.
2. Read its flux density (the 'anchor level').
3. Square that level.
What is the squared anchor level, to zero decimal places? 3678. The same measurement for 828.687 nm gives 3749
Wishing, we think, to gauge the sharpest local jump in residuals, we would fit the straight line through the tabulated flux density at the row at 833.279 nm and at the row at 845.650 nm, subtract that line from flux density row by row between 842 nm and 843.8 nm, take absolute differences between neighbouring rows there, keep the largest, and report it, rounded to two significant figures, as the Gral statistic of 39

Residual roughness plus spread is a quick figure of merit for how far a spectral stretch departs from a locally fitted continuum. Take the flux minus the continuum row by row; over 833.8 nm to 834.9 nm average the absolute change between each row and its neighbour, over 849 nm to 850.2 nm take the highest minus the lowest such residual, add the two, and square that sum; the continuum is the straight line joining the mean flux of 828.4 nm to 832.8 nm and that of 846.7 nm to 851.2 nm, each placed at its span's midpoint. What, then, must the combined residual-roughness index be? 1308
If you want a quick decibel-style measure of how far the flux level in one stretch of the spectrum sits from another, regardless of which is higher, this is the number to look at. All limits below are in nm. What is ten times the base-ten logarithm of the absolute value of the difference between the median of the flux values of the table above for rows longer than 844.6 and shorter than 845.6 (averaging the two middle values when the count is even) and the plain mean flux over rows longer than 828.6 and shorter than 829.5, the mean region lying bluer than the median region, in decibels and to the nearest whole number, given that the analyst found 12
